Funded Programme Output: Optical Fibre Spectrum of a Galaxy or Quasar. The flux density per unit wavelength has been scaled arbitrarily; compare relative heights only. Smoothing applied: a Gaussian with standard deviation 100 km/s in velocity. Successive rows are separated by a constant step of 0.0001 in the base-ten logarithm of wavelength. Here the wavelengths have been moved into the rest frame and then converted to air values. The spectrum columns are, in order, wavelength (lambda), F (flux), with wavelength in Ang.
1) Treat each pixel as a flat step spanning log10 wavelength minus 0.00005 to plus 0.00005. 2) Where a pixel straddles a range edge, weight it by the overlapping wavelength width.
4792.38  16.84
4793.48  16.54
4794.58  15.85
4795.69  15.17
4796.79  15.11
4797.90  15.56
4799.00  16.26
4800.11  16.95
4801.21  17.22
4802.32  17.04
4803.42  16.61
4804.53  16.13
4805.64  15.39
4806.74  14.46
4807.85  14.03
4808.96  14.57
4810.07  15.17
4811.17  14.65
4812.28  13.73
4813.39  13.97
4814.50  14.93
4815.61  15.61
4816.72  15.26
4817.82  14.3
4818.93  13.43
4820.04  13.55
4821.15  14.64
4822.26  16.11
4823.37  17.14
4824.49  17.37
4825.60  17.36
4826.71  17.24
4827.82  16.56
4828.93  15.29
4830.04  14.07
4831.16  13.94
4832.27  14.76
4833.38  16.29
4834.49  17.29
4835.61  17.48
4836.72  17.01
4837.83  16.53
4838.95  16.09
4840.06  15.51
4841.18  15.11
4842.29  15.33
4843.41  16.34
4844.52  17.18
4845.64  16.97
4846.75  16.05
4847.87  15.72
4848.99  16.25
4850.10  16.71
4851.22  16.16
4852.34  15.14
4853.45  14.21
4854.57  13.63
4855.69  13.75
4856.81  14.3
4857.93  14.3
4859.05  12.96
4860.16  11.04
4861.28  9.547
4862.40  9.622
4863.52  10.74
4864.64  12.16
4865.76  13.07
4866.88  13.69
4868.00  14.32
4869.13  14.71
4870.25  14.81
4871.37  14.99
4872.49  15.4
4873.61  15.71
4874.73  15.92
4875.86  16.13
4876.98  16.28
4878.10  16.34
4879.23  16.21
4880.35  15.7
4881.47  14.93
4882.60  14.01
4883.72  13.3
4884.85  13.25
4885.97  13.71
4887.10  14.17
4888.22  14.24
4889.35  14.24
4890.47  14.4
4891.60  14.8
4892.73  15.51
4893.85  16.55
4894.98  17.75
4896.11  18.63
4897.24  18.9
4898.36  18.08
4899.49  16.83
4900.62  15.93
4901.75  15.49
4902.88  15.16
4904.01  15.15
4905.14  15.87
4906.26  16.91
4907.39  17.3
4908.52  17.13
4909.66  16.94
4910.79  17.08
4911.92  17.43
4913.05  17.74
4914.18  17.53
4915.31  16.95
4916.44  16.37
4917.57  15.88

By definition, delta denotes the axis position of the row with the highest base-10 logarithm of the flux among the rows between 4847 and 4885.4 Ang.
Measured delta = 4850.10 Ang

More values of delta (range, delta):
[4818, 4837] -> 4835.61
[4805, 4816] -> 4815.61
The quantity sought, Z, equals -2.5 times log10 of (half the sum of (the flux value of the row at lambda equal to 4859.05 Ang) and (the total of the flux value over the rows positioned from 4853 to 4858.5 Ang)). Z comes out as -4.05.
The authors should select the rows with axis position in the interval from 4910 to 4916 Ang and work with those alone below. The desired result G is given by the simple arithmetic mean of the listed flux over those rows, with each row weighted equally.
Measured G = 17.3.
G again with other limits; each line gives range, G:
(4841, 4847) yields 16.2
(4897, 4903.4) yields 16.7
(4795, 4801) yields 15.8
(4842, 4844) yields 15.8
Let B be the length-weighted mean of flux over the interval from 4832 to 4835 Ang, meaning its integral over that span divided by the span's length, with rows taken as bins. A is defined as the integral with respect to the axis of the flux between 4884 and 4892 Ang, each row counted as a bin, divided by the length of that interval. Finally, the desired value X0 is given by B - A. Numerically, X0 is 2.2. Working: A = 14.1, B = 16.3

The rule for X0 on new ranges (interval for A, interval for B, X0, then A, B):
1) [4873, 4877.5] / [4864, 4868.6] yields -2.7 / 16.0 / 13.3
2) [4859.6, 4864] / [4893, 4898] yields 7.6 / 10.3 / 17.8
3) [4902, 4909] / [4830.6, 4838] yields 0.0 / 16.2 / 16.2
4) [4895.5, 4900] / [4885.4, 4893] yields -3.7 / 18.1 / 14.4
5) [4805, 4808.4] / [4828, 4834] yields 0.3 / 14.7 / 15.0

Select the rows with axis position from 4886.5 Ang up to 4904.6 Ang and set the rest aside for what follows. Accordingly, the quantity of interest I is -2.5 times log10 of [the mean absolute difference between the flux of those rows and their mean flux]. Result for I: -0.33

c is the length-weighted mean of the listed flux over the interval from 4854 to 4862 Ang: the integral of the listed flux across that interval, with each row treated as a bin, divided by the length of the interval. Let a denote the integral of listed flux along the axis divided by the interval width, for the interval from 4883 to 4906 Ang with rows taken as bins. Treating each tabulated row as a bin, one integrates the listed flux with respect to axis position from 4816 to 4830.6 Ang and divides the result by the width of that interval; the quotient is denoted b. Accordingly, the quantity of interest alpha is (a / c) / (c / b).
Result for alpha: 1.50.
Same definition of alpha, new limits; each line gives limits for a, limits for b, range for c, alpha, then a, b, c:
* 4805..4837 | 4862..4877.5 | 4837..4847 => 0.83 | 15.4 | 14.2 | 16.2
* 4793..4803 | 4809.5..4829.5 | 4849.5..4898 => 1.17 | 16.2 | 15.4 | 14.6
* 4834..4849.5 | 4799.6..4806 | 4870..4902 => 1.11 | 16.3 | 16.6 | 15.6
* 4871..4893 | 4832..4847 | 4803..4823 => 1.11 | 15.0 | 16.3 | 14.8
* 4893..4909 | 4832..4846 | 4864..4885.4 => 1.26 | 16.8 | 16.3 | 14.8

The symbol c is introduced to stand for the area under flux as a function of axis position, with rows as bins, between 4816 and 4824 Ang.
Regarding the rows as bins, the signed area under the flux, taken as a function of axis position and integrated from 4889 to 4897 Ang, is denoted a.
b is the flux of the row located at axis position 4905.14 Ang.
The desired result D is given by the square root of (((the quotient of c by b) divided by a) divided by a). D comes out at 0.021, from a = 129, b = 15.87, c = 120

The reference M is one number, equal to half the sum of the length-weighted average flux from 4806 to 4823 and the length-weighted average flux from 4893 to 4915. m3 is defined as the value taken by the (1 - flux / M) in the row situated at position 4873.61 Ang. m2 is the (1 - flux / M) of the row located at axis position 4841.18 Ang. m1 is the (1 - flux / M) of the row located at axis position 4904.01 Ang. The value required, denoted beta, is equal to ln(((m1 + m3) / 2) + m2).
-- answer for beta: -2.74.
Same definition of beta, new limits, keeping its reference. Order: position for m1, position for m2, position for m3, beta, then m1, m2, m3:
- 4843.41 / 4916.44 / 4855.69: -4.72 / -0.04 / -0.04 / 0.129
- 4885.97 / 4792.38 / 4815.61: -5.64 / 0.13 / -0.07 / 0.011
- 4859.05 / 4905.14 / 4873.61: -2.46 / 0.18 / -0.01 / 0.004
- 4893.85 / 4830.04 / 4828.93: -2.31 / -0.05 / 0.11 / 0.031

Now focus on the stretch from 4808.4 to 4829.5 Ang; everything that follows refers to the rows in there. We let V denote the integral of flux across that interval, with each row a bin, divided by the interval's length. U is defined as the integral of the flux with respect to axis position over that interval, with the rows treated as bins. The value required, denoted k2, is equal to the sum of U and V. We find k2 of 338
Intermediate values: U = 323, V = 15.3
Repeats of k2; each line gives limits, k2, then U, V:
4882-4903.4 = 348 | 332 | 15.5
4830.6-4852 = 361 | 345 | 16.1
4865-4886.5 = 334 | 319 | 14.8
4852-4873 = 292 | 278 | 13.3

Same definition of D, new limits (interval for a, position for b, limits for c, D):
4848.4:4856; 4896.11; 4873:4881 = 0.023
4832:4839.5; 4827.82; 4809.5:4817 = 0.021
